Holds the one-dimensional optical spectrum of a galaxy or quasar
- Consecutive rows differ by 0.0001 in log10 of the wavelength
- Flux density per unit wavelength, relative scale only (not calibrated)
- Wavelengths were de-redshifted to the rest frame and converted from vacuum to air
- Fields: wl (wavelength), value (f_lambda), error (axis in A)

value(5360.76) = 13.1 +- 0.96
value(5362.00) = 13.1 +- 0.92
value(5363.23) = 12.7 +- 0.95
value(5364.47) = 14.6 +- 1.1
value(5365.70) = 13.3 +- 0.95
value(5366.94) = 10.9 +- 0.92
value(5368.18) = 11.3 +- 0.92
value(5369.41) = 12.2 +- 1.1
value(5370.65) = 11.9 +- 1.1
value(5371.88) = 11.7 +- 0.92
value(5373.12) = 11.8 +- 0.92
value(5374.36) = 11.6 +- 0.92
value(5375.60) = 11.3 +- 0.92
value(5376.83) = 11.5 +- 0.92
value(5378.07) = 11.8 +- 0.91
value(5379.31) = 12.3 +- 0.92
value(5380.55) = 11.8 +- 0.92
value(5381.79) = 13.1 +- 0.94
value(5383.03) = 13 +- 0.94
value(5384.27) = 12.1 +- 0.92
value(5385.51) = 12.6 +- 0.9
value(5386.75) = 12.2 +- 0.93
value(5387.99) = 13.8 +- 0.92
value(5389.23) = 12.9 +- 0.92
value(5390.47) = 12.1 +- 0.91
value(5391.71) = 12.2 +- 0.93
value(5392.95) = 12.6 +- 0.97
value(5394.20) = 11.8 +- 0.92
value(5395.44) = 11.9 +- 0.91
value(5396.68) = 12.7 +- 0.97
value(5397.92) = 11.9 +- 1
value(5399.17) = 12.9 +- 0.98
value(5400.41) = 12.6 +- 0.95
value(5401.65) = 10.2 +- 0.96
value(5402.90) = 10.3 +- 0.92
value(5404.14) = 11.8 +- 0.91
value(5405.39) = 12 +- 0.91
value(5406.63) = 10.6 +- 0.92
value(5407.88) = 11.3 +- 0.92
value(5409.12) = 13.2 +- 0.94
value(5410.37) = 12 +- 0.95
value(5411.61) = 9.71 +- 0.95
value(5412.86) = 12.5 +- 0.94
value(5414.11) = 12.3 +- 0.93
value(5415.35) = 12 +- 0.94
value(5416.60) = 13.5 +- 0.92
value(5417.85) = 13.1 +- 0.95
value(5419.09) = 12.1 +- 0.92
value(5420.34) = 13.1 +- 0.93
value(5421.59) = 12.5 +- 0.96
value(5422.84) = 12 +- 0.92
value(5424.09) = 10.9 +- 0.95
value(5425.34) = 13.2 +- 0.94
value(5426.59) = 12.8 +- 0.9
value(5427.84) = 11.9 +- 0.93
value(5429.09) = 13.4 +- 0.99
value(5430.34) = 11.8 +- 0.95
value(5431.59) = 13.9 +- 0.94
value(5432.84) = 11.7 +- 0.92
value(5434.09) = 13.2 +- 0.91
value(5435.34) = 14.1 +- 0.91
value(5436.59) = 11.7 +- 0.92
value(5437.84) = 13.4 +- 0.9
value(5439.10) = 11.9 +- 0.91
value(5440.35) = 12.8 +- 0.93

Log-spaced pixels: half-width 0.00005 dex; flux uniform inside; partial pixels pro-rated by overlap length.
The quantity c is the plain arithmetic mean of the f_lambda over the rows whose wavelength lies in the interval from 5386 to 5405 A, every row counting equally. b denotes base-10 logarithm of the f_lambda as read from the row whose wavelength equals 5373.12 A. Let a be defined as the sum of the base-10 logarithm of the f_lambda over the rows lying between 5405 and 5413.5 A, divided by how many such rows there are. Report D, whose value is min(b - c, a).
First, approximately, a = 1.06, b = 1.072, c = 12.1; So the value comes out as -11.1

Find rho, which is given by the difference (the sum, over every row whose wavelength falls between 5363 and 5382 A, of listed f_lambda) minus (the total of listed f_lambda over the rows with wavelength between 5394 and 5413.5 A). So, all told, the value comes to 6.4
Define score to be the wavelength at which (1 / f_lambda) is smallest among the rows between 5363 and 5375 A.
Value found 5364.47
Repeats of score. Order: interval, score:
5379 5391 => 5387.99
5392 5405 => 5399.17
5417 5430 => 5429.09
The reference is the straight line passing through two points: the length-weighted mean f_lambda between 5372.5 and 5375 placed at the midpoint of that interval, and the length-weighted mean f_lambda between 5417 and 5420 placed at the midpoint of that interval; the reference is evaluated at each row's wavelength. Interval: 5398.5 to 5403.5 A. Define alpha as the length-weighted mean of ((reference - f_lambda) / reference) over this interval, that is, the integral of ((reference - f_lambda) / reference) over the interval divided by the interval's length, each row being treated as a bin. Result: 0.06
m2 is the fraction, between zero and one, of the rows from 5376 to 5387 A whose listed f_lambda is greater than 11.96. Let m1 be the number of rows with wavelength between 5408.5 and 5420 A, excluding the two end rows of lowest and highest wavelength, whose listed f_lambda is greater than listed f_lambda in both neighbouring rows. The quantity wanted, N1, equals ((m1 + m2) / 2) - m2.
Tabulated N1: 0.67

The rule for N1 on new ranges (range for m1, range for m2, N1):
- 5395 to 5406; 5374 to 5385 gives 0.78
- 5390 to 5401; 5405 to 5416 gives 1.17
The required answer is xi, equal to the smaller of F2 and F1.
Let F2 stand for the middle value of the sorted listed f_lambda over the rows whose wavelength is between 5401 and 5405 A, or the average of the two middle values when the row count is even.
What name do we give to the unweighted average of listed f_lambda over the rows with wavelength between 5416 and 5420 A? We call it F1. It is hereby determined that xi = 10.3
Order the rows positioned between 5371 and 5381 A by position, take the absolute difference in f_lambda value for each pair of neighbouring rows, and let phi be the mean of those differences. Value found 0.3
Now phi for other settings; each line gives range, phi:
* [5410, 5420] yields 1.2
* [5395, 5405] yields 1.0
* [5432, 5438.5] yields 1.6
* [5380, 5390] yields 0.8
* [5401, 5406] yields 0.6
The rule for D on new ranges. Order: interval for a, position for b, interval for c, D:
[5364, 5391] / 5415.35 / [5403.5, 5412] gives -10.4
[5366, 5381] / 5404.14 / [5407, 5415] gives -10.8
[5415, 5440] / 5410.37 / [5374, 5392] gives -11.2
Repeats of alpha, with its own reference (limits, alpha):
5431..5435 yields 0.00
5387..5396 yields -0.03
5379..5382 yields -0.04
